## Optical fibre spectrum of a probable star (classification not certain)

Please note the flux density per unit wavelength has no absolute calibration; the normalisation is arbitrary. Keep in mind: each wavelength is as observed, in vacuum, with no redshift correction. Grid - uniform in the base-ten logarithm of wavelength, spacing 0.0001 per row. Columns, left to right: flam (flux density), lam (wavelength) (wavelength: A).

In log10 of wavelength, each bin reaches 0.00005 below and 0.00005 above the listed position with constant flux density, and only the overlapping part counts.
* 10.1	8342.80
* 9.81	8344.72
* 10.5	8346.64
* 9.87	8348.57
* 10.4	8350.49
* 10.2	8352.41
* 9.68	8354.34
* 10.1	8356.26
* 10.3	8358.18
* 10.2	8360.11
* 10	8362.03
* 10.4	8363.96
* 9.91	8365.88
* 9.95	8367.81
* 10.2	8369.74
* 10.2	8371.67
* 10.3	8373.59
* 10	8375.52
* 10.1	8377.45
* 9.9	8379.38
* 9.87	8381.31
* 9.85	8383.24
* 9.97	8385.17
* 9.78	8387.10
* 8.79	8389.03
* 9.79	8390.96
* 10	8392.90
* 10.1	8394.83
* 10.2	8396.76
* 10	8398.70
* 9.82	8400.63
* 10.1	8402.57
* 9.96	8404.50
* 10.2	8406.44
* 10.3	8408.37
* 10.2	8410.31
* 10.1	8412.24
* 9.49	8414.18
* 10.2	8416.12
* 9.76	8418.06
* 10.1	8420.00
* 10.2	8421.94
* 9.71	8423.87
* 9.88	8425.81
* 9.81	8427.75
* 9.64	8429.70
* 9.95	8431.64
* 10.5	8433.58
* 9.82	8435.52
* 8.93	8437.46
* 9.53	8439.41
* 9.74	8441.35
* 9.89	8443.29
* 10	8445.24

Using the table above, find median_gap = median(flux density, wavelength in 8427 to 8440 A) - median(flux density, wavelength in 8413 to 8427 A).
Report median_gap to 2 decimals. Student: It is -0.07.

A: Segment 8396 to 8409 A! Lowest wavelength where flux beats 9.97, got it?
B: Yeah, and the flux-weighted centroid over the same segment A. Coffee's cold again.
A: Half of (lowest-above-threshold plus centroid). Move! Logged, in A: 8399.7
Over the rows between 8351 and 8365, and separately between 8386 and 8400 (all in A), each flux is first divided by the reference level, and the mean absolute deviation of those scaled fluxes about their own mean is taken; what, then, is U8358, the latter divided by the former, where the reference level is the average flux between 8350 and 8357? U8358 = 1.8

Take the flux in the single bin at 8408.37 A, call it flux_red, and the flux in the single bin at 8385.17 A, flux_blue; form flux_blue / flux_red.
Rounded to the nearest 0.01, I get 0.97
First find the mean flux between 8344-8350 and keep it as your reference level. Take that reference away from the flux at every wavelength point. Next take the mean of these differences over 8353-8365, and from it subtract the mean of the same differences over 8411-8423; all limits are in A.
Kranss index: 0.14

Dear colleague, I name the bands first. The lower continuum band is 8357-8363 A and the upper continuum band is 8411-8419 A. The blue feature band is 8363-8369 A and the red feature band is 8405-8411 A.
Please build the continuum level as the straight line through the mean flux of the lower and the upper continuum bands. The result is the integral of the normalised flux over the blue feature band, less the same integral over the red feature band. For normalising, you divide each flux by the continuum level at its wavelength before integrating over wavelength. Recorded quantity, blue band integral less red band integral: -0.2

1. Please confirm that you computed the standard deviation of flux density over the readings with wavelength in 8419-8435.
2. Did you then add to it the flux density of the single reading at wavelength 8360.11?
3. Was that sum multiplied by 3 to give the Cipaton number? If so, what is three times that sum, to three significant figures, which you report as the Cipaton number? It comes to 31.4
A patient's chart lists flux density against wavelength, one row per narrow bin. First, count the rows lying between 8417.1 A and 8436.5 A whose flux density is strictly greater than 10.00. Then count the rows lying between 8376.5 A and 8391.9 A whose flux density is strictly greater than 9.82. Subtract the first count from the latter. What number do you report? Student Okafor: 2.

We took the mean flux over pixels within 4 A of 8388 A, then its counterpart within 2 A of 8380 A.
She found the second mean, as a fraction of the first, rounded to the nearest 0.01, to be 1.03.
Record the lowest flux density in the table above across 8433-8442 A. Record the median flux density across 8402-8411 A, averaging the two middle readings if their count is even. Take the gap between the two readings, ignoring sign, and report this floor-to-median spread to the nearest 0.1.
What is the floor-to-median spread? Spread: 1.3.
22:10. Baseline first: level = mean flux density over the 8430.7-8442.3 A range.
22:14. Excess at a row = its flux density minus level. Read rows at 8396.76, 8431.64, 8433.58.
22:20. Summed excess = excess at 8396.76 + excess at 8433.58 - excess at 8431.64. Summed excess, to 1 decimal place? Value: 1.0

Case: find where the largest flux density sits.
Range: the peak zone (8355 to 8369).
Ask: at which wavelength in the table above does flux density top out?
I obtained 8363.96 A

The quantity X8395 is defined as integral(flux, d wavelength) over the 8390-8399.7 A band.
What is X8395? 97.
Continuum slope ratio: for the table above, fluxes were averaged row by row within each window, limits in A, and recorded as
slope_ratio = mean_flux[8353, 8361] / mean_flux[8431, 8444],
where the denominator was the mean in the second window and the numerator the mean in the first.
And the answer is 1.031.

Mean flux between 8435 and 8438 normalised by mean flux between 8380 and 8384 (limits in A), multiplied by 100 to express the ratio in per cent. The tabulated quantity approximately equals 95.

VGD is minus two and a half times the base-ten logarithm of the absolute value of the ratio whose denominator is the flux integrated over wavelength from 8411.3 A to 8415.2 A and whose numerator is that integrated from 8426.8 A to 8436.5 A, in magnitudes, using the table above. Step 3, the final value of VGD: -1.0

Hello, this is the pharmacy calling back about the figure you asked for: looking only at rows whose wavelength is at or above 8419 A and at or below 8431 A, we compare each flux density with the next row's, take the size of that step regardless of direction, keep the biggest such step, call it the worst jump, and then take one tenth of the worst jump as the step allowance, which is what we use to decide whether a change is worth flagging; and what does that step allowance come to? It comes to 0.049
